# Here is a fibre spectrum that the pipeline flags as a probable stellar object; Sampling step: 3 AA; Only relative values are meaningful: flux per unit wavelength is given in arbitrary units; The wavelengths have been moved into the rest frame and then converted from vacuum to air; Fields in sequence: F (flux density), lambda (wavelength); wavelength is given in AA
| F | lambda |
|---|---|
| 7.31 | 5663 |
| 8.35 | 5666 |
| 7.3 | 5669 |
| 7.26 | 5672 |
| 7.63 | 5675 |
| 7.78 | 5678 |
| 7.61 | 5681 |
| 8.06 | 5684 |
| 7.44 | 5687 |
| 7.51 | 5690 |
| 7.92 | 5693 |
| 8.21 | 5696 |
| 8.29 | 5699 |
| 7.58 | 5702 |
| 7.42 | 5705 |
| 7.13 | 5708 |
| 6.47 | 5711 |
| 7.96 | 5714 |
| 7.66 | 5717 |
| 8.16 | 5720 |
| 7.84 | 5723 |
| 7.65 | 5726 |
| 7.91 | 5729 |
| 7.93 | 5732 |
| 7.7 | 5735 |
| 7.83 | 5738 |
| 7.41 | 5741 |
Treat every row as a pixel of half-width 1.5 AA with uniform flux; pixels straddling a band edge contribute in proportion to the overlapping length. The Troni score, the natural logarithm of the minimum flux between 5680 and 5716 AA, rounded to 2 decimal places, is 1.87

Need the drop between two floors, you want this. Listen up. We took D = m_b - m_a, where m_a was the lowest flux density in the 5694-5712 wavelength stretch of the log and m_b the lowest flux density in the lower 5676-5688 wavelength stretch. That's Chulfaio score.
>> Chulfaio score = 1.0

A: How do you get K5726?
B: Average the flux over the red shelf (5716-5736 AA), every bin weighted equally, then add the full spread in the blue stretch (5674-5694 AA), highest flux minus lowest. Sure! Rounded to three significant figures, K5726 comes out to 8.46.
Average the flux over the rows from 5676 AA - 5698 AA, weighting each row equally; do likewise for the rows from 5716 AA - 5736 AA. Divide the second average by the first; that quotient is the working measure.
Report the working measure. 1.01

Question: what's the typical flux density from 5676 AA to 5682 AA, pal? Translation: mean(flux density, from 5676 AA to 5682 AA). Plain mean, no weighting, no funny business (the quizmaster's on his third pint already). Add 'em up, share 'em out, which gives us 7.70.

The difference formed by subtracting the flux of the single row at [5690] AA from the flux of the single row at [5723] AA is 0.33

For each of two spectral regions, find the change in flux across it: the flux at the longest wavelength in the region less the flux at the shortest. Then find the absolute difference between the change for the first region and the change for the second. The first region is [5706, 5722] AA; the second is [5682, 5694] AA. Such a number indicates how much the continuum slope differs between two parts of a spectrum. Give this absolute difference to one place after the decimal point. 1.2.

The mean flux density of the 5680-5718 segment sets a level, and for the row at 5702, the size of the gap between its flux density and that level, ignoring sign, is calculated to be 0.1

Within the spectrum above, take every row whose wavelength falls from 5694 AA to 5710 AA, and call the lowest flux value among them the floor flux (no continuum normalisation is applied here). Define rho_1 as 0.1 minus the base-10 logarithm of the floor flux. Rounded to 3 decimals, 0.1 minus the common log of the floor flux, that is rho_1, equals -0.753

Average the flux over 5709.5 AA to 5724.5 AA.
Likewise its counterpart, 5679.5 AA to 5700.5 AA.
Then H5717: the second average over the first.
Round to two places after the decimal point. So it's 1.03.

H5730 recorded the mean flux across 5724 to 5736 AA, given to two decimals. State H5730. 7.80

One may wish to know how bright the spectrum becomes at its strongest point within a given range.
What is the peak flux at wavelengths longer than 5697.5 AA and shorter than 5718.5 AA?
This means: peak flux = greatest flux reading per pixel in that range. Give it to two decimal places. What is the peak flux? 8.29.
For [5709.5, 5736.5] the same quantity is 8.16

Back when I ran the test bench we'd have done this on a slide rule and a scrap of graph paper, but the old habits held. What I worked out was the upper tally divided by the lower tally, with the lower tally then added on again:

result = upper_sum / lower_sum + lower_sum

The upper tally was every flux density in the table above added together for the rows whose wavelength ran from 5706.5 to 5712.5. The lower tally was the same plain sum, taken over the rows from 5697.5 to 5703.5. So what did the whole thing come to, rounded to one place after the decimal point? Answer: 16.7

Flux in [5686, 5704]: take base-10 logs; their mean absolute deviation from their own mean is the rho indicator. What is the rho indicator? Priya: 0.017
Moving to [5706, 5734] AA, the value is 0.022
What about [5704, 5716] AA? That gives 0.027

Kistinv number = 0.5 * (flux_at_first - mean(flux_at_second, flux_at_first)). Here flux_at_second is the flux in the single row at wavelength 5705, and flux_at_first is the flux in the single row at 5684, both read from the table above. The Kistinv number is 0.16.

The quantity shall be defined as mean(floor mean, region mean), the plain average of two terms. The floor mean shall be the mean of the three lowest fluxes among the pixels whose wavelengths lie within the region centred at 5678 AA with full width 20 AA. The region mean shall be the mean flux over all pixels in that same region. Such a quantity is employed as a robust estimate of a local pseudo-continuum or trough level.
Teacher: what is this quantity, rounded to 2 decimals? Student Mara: 7.46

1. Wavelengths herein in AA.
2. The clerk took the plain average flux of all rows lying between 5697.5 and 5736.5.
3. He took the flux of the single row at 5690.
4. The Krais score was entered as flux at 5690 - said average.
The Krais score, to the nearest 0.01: -0.16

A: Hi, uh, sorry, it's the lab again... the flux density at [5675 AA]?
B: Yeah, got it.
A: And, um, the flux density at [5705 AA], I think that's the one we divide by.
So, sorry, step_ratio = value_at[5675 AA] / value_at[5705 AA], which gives 1.03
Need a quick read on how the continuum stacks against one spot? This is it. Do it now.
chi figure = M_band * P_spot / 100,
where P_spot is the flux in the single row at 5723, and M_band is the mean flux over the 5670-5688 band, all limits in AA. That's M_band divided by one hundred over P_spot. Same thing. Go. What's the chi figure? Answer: 0.60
